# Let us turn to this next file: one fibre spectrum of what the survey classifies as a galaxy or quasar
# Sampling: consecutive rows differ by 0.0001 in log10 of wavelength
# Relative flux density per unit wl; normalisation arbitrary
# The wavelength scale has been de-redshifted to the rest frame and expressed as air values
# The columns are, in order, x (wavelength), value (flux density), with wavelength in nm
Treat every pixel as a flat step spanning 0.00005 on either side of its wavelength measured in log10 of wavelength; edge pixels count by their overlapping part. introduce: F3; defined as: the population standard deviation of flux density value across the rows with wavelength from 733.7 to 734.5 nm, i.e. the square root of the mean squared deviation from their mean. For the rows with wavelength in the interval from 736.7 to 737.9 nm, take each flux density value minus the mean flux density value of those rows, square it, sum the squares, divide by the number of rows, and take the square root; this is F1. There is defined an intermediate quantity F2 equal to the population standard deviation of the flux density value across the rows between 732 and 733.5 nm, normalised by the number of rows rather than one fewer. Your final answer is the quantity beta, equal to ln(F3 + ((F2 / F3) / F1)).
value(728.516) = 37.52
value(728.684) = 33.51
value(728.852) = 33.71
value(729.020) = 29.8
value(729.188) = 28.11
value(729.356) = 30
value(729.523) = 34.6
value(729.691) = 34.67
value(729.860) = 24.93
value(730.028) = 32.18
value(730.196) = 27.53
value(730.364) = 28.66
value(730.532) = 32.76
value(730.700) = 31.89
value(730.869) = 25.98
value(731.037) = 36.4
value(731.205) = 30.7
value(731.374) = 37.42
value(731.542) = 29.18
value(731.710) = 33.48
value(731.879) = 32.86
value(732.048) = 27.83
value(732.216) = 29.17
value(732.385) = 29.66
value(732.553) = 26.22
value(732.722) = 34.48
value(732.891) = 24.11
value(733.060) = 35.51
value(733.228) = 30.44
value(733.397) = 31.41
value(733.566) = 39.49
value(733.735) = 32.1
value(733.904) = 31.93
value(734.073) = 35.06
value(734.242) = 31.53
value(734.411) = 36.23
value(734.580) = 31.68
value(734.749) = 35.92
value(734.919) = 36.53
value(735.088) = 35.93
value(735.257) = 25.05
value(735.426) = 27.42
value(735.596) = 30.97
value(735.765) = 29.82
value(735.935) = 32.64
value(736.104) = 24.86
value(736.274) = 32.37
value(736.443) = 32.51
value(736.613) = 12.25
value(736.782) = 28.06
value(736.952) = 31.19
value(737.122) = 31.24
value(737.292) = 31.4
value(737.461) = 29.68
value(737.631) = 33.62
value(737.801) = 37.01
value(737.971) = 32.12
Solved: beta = 0.95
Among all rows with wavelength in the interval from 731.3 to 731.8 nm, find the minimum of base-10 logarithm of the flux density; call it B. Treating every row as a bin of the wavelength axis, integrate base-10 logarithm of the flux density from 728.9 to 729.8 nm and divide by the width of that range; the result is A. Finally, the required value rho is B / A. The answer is 0.981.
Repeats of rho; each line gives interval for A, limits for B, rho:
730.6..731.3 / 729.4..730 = 0.936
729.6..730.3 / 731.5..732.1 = 0.983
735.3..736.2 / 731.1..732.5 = 0.990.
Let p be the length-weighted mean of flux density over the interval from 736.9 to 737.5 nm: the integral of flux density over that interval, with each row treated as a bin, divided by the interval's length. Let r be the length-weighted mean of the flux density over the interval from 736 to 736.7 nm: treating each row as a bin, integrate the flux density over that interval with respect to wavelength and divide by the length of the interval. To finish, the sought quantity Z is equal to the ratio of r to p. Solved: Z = 0.83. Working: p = 31.0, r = 25.7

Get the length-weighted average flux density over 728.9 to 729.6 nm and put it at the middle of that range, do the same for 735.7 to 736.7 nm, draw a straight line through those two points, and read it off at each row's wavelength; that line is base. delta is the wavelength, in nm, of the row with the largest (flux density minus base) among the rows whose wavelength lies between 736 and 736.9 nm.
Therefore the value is 736.443 nm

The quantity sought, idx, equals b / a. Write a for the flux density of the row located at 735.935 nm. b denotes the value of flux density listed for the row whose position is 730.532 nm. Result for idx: 1.00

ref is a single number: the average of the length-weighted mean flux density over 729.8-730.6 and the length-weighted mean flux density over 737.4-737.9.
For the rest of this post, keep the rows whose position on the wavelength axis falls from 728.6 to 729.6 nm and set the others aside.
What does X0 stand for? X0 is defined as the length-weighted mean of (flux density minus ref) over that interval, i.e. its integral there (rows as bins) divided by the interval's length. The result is 0.2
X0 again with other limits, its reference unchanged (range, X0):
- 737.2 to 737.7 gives 0.1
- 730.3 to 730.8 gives -0.4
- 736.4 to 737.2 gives -4.7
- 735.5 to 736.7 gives -3.5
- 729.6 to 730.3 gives -1.6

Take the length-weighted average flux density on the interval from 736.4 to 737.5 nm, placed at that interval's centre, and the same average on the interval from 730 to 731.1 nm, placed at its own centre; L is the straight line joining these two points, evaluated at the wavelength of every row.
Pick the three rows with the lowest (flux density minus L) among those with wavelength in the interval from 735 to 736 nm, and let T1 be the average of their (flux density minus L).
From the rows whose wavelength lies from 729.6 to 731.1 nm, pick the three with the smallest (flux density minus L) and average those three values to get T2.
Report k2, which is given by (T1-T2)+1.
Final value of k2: 4.5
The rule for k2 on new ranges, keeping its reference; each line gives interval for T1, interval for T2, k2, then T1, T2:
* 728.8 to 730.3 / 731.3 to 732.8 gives -0.9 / -4.1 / -2.2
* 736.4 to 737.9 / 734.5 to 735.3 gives -5.6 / -4.5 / 2.2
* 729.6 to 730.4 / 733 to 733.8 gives -4.7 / -3.7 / 2.0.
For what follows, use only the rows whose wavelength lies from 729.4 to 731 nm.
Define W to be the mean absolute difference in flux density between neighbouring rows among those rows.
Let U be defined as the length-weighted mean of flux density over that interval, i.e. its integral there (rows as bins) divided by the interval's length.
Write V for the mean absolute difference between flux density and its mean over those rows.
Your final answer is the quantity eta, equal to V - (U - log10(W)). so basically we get -26.7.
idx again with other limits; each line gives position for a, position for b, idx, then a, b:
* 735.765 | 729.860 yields 0.84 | 29.82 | 24.93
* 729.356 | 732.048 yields 0.93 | 30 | 27.83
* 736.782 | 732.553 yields 0.93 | 28.06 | 26.22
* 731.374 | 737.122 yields 0.83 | 37.42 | 31.24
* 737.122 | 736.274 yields 1.04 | 31.24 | 32.37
